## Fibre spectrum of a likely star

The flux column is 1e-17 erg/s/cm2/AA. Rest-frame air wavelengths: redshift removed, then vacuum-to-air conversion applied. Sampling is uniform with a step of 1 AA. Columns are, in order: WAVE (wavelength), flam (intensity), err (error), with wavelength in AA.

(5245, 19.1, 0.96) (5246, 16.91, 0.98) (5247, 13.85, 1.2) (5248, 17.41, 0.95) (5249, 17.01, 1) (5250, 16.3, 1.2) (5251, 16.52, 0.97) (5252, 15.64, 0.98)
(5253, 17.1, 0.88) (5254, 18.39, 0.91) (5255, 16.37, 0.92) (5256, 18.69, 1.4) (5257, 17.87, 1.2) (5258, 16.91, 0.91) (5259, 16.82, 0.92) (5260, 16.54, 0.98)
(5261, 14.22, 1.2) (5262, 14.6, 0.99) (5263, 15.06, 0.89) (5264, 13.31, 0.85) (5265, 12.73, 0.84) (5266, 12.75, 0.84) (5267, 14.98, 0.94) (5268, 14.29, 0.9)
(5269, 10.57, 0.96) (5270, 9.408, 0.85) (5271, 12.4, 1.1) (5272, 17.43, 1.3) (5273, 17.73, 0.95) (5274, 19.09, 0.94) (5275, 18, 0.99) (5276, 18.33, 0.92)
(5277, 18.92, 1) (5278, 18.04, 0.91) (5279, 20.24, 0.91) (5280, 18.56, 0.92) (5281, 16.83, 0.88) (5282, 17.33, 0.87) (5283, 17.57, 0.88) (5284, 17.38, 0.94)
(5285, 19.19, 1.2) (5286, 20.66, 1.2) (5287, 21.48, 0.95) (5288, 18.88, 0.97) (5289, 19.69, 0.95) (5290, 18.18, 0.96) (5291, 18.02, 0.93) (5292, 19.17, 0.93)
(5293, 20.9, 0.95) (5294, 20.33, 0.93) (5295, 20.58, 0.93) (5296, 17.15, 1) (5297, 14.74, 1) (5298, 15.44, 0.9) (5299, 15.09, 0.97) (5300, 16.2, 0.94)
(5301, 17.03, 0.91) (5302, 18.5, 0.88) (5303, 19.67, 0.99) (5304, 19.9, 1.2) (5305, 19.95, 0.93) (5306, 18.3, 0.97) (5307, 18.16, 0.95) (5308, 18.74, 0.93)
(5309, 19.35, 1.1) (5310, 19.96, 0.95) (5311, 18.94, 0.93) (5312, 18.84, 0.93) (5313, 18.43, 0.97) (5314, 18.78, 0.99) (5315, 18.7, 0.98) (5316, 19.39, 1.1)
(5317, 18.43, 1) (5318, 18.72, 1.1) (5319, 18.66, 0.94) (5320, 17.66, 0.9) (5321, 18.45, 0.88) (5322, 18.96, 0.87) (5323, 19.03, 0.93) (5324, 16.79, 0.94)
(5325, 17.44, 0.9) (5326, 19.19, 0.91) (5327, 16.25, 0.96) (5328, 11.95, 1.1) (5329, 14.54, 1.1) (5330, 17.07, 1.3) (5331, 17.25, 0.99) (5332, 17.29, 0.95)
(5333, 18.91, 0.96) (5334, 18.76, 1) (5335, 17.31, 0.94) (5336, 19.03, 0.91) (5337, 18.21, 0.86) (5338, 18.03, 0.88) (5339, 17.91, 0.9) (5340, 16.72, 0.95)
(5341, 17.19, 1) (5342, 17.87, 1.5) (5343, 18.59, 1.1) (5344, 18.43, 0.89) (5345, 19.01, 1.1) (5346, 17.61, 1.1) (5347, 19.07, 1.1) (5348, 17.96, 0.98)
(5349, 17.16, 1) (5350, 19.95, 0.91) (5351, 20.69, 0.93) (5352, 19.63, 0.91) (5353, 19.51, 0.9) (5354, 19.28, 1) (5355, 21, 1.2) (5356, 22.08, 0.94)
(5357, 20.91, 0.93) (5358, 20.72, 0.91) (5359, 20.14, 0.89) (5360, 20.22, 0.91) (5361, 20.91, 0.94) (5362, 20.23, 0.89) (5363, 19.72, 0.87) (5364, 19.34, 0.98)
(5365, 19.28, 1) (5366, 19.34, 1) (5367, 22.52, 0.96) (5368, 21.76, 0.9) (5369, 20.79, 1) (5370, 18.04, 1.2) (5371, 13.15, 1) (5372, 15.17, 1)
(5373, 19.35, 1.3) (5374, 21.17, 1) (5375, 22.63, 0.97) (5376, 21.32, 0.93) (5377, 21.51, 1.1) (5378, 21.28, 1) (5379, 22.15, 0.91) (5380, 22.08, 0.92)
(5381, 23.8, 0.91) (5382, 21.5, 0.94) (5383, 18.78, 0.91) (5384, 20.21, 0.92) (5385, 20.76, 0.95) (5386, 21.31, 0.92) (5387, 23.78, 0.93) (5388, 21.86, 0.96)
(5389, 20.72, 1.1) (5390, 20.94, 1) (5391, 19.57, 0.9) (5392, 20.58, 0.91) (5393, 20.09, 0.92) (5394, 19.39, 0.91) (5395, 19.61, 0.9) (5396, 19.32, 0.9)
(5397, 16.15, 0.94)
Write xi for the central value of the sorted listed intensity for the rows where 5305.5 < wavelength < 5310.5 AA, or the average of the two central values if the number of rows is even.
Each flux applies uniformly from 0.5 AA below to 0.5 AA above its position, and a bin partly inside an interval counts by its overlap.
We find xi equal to 18.7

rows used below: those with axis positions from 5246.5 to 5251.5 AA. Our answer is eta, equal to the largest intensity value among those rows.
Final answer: 17.41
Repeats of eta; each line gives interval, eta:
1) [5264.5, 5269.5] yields 14.98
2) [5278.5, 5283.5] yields 20.24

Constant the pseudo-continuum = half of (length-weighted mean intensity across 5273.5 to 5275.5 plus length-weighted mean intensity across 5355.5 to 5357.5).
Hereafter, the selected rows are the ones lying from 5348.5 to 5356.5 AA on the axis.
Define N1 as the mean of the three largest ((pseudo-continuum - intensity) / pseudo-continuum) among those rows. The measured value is 0.07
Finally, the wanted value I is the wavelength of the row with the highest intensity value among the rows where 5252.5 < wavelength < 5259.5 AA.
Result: 5256 AA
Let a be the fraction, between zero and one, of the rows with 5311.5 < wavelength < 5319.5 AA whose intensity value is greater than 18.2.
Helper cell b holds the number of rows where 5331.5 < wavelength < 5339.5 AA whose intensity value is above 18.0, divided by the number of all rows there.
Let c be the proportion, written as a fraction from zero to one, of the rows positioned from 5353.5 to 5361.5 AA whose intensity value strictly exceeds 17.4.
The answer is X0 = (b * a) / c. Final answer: 0.6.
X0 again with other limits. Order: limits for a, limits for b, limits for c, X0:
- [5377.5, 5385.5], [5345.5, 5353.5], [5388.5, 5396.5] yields 0.6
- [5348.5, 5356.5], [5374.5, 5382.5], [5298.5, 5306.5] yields 1.4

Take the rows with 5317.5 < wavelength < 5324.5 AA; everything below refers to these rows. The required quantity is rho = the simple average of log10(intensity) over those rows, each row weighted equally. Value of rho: 1.26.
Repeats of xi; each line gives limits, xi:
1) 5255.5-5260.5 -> 16.9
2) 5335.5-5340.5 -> 18.0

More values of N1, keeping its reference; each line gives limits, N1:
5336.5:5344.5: 0.14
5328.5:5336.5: 0.19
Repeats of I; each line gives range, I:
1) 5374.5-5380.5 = 5375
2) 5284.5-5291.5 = 5287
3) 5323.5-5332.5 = 5326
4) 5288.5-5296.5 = 5293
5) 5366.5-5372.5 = 5367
